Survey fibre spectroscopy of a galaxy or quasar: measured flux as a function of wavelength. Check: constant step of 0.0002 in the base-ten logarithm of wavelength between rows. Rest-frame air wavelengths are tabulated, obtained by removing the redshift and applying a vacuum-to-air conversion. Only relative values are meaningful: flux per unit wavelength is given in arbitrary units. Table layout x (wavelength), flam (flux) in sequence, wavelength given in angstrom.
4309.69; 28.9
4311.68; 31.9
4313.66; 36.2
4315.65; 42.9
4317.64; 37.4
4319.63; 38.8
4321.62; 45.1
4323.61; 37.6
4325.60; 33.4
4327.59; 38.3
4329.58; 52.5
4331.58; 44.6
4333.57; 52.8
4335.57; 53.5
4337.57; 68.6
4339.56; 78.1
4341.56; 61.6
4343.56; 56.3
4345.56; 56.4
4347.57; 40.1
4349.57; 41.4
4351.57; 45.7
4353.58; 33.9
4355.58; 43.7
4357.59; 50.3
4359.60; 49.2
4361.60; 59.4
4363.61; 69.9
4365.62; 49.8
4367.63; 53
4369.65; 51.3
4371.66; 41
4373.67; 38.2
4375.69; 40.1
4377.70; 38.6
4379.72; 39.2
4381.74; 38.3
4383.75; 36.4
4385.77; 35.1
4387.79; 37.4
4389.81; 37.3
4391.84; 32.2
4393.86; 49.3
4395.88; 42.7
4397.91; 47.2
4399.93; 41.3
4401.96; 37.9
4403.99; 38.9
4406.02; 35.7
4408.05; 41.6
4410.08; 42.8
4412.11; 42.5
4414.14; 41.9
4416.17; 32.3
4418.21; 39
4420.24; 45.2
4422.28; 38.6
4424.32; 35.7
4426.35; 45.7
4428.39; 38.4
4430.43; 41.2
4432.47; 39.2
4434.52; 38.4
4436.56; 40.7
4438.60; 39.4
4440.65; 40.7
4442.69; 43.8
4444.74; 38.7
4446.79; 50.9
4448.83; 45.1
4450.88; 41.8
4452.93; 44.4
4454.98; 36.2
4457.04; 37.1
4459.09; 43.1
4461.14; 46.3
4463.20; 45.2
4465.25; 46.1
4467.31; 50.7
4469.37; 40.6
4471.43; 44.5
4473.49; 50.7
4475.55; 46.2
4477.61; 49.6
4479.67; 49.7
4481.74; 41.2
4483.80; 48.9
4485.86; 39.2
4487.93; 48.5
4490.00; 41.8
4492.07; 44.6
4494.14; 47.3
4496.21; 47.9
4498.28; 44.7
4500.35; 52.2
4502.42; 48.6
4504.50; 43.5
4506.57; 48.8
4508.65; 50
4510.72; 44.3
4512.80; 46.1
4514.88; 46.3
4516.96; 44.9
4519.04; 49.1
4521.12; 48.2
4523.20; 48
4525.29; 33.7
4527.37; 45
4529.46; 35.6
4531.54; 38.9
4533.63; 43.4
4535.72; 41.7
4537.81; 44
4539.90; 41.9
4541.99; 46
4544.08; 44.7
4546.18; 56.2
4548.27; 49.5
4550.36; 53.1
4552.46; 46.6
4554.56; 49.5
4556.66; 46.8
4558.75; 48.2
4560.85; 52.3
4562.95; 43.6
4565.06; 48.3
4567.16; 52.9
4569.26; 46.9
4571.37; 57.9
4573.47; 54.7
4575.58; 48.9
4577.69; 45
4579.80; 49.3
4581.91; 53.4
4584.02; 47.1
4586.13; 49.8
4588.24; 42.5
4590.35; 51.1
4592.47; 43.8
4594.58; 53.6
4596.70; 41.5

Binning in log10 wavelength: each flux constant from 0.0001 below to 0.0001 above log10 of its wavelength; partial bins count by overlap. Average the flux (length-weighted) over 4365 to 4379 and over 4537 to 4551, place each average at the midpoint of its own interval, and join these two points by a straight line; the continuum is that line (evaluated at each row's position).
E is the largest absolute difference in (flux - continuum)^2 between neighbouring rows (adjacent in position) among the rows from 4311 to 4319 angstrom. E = 77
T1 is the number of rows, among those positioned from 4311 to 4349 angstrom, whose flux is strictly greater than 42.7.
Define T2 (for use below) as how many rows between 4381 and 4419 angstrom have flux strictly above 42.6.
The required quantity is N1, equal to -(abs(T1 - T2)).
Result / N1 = -7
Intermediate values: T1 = 11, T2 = 4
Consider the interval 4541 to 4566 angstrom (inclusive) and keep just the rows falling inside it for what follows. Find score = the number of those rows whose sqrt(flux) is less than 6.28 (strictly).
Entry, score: 0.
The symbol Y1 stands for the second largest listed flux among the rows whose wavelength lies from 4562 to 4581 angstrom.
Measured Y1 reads 54.7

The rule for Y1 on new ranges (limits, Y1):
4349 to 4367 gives 59.4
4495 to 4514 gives 50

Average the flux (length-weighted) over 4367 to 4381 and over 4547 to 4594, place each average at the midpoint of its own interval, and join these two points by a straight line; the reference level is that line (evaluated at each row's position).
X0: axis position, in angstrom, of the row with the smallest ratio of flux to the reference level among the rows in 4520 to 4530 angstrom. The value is 4525.29 angstrom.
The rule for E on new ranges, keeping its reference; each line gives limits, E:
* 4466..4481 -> 29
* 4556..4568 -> 22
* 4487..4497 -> 21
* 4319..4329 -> 73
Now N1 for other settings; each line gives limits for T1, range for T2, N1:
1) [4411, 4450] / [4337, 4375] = -9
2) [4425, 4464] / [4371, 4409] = -5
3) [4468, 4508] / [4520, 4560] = -1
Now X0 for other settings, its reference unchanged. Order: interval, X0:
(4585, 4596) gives 4588.24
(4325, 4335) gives 4325.60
